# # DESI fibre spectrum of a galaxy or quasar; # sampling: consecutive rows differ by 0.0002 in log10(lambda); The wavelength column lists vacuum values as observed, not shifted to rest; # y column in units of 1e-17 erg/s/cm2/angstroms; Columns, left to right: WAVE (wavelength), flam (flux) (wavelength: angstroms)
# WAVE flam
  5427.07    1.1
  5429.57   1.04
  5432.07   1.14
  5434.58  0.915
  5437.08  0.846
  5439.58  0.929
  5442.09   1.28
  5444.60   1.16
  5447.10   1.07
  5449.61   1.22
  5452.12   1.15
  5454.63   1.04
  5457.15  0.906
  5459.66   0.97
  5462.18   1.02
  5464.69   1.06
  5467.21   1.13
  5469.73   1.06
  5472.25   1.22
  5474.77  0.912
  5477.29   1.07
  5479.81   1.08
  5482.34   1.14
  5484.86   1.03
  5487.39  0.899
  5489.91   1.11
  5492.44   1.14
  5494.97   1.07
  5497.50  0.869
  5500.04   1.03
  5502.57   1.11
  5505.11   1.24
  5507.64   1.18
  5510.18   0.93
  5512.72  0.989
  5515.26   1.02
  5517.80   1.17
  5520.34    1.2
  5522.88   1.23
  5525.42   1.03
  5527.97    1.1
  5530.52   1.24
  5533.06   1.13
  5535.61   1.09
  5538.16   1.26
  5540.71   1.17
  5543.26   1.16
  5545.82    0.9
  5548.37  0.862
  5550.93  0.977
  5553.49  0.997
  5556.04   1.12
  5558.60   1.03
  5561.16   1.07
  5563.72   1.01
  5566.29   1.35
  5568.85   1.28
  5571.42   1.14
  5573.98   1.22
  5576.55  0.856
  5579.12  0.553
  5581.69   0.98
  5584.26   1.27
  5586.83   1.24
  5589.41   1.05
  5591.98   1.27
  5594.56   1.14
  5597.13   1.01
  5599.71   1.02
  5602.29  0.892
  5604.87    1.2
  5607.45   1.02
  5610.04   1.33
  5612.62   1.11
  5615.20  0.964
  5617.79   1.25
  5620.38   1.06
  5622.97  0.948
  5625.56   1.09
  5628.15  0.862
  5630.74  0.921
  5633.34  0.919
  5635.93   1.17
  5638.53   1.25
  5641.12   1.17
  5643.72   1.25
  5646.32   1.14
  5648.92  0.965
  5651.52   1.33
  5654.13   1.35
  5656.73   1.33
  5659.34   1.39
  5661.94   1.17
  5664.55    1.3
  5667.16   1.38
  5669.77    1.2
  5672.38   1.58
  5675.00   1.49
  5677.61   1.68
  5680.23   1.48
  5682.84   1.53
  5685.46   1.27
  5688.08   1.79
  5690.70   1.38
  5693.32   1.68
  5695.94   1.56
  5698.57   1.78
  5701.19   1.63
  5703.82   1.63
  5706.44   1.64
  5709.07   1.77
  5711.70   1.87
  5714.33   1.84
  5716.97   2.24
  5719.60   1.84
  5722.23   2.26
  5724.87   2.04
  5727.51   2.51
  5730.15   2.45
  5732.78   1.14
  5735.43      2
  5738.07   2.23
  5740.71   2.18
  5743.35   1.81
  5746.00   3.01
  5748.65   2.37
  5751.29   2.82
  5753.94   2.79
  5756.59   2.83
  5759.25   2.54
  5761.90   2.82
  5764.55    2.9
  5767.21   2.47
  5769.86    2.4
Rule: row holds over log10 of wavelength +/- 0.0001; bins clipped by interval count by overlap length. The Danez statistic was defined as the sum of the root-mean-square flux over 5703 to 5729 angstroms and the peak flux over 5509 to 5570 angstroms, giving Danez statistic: 3.3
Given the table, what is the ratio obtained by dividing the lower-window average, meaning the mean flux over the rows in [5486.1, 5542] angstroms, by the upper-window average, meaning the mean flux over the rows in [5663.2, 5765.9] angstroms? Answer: 0.56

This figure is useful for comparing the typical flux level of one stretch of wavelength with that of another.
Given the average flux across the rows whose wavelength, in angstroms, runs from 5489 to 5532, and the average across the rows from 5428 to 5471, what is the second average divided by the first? 0.96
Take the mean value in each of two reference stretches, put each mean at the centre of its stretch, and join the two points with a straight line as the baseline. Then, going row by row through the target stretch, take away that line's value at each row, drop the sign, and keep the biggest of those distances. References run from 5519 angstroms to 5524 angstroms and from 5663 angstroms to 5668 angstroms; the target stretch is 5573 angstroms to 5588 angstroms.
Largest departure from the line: 0.71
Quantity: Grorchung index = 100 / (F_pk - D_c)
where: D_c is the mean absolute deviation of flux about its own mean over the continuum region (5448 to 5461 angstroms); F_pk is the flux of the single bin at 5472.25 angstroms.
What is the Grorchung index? 89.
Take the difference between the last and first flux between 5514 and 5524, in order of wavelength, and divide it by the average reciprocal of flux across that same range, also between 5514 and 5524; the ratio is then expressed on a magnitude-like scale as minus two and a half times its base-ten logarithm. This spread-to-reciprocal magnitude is 1.5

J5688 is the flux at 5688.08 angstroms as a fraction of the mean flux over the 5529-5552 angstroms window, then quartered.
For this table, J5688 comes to 0.41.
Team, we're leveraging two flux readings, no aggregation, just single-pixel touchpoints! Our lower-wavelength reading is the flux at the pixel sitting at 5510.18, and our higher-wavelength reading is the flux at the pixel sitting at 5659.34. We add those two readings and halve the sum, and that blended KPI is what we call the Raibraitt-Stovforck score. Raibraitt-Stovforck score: 1.2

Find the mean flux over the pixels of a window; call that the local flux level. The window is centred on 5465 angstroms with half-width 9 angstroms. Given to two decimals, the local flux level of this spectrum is 1.05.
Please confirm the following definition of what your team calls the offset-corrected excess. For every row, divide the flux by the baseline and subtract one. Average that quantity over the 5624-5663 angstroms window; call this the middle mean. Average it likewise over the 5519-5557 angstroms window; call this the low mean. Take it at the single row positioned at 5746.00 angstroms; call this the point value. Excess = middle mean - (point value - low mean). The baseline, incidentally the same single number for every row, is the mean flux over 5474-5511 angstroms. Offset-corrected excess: -1.7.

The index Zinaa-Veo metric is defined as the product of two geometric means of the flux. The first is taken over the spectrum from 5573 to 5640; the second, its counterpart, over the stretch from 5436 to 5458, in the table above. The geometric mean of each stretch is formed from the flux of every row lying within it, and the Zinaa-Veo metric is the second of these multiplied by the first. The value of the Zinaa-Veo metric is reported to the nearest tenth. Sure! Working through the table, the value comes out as 1.1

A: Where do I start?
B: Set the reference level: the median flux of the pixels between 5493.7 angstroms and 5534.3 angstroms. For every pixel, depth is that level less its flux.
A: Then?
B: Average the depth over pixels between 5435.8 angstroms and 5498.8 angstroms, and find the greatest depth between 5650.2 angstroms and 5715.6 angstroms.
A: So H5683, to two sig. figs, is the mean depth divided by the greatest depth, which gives -0.77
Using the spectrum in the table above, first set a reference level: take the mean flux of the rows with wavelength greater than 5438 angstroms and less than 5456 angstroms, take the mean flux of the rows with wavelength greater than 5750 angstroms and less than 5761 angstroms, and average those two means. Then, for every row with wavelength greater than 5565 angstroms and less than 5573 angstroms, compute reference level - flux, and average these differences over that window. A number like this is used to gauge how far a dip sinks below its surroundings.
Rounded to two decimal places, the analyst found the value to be 0.68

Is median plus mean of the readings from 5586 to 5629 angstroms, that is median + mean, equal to 2.1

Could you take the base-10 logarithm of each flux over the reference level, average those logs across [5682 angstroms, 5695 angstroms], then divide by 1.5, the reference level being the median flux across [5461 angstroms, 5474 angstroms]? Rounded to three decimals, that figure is 0.104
